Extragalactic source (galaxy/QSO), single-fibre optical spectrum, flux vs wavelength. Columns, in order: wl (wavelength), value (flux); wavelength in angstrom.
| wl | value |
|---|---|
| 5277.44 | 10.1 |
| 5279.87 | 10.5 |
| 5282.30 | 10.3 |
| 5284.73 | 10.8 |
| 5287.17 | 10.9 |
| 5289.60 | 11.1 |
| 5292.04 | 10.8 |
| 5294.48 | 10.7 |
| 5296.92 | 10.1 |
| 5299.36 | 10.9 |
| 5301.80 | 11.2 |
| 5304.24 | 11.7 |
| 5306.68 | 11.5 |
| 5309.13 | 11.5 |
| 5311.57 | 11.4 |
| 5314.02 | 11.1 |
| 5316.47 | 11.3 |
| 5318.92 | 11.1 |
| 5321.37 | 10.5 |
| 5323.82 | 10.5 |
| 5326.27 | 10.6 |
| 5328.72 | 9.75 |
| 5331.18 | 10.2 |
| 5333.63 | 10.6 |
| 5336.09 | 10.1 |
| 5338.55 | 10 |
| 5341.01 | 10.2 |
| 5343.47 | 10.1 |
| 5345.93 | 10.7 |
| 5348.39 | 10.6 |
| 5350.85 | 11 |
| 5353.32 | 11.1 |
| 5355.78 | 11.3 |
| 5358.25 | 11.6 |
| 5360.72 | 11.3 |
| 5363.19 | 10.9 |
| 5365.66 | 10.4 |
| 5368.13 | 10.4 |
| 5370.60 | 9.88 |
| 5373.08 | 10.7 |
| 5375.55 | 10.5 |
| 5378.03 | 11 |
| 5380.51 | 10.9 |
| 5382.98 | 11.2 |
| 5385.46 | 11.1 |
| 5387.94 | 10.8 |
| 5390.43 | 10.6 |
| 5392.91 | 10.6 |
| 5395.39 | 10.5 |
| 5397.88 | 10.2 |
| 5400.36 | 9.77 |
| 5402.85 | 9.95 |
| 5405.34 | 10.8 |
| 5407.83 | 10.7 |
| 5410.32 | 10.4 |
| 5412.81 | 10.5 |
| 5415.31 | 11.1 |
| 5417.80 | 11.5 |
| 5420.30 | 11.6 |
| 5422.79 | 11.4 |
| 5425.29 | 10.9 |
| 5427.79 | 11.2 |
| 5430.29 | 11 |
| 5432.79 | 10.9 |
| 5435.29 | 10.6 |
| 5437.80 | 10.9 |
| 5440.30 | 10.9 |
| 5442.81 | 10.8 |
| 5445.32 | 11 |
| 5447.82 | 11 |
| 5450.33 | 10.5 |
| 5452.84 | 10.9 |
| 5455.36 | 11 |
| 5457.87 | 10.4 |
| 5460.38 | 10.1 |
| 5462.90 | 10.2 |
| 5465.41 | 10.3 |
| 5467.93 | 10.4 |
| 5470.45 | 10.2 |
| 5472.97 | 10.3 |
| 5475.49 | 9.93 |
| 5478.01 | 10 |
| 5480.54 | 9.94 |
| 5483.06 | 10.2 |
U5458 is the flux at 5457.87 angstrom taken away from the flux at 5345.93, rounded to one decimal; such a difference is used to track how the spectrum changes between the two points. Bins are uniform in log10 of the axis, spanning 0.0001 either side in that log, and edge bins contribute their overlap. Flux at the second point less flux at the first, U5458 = 0.3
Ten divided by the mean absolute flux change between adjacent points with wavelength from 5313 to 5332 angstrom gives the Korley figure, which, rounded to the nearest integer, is 29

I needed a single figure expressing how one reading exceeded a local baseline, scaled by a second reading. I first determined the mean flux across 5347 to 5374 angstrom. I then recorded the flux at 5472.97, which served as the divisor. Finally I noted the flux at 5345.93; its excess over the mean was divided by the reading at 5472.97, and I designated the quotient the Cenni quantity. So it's -0.013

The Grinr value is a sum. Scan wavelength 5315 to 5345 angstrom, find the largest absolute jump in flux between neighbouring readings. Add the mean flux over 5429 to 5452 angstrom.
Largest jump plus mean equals 11.7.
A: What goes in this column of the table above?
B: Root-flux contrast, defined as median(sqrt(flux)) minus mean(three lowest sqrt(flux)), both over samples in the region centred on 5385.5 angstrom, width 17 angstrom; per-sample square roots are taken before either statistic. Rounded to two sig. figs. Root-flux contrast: 0.036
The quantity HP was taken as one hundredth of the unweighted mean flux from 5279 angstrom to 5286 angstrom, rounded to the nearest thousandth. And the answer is 0.105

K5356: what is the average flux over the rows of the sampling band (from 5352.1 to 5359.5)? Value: 11.3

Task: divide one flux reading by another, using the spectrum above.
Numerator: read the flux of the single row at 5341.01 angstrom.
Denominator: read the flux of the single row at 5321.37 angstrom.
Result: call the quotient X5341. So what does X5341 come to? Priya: 0.97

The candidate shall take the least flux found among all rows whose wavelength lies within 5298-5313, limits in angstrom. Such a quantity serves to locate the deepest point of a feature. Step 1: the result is 10.9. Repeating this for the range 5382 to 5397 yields 10.5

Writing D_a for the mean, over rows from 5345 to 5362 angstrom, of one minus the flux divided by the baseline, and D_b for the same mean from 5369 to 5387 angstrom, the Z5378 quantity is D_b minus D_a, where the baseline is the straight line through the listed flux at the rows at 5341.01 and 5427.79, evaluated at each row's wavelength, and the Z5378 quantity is 0.06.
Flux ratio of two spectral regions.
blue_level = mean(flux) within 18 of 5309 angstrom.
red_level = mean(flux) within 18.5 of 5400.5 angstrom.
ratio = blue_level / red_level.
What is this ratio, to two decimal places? 1.03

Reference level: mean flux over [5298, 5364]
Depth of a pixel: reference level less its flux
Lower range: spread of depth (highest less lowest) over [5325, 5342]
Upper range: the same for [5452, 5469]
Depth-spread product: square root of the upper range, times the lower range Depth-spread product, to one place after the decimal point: 0.8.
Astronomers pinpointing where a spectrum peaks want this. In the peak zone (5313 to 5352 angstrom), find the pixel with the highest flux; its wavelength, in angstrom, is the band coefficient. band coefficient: 5316.47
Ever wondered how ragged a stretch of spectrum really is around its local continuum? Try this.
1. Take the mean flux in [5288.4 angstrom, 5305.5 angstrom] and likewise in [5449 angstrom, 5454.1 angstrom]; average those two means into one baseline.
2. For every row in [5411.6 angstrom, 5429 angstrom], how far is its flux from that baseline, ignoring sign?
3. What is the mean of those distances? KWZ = 0.45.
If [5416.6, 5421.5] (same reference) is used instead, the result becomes 0.74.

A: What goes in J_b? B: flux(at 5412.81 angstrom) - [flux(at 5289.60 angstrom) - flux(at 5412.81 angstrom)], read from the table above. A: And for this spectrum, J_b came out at 9.9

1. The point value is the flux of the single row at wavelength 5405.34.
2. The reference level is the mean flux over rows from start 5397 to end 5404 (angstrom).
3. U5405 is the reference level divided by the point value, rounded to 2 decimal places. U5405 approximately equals 0.92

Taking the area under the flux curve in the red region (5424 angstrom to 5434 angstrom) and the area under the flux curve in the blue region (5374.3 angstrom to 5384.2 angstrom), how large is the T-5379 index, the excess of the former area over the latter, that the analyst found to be 2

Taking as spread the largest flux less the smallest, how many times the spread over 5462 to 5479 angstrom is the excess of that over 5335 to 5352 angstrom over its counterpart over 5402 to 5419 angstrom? -1.2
